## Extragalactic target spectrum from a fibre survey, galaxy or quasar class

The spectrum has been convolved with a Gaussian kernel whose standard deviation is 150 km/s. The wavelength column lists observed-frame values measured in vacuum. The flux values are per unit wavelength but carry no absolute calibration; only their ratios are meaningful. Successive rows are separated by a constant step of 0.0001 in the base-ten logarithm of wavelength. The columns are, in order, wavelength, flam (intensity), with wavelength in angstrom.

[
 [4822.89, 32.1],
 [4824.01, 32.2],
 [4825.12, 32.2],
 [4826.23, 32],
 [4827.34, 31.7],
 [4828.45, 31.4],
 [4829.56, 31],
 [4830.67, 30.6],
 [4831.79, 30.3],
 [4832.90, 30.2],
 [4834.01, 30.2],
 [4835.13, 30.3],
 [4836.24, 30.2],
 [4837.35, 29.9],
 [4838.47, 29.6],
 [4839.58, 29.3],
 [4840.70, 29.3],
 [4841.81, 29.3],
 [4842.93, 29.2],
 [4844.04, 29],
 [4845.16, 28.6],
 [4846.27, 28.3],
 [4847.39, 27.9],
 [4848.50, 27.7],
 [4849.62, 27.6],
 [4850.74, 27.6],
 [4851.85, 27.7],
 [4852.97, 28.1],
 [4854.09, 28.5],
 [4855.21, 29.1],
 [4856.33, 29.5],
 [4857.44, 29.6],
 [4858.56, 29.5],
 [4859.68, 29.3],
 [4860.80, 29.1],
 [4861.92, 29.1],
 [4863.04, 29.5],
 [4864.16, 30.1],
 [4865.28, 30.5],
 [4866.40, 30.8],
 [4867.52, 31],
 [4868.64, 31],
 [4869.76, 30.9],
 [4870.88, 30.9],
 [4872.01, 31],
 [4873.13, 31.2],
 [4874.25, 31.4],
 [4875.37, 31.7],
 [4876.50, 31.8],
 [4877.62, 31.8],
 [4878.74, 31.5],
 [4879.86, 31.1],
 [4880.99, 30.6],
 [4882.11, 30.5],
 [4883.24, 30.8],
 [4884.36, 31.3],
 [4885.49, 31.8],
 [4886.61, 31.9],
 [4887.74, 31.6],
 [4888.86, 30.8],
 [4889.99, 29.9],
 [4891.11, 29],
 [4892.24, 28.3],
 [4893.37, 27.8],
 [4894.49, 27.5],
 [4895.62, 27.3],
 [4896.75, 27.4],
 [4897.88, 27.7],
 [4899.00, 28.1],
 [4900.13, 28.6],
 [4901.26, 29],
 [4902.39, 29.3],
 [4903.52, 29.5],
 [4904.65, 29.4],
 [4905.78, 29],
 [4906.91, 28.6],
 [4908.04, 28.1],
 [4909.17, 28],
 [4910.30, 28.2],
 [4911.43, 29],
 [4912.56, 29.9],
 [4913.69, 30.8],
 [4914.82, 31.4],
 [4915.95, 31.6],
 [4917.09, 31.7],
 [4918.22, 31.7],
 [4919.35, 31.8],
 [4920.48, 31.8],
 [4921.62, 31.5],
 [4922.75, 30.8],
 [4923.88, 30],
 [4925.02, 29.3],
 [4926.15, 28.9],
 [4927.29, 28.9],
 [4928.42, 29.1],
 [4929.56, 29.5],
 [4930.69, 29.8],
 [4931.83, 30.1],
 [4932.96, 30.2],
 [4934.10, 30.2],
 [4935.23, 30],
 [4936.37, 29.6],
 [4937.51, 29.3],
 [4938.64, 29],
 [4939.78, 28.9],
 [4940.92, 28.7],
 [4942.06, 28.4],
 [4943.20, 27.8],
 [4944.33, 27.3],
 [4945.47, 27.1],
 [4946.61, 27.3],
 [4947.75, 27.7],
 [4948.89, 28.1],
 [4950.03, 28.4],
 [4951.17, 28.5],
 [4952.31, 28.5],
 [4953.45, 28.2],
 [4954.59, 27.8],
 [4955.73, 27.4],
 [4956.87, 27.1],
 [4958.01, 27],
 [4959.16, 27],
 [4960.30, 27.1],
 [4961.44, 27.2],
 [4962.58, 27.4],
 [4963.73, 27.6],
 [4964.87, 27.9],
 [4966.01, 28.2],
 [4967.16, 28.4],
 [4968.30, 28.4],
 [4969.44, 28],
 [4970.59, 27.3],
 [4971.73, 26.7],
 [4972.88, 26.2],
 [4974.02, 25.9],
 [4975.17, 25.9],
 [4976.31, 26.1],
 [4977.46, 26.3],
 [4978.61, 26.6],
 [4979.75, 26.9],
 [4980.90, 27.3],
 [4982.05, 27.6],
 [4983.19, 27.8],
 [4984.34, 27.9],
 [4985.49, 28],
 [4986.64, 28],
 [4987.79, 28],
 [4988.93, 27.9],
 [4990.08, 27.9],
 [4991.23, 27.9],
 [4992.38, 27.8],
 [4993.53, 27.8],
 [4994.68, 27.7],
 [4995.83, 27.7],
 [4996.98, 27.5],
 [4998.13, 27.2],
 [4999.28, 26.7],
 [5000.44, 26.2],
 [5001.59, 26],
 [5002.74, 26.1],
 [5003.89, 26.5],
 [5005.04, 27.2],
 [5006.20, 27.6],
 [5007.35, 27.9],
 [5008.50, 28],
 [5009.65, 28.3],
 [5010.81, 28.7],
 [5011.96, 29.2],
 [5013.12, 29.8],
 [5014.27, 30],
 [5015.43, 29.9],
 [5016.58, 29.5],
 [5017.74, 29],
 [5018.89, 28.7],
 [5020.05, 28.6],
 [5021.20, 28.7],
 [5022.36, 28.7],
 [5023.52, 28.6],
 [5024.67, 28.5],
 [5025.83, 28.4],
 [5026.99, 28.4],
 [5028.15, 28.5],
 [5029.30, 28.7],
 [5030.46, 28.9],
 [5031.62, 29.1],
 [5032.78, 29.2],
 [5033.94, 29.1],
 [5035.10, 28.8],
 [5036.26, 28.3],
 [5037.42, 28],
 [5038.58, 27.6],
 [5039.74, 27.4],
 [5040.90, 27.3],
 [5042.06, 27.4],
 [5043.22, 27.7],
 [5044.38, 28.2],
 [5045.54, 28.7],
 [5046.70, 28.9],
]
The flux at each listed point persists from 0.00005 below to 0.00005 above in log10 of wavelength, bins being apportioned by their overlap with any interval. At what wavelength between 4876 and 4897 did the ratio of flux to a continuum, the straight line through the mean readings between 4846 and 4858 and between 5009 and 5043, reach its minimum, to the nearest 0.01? 4895.62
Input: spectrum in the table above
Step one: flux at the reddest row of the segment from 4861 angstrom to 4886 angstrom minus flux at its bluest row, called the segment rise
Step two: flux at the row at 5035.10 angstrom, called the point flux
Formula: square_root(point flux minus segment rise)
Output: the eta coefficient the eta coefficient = 5.11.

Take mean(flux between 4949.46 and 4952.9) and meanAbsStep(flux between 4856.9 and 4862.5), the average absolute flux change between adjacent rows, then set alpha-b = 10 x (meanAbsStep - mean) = -283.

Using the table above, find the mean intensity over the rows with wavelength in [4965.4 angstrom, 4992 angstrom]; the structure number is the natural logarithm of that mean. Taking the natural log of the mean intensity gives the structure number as 3.309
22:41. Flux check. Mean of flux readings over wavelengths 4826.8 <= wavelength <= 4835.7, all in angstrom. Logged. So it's 30.7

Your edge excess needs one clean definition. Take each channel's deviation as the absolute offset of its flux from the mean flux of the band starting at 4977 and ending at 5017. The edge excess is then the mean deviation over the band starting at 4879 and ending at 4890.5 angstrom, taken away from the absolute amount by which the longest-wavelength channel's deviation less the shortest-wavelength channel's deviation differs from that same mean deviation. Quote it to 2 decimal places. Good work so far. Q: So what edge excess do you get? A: 1.20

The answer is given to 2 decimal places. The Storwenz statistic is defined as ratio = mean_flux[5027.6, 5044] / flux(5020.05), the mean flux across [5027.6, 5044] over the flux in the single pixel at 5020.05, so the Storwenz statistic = 0.99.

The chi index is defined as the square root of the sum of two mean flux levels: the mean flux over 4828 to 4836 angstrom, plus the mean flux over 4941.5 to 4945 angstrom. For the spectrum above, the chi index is 7.64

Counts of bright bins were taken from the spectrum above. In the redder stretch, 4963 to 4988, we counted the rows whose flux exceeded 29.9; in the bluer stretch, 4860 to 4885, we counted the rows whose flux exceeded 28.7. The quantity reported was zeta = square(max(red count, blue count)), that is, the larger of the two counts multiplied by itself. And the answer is 484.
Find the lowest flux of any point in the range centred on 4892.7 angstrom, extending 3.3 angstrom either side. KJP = 27.3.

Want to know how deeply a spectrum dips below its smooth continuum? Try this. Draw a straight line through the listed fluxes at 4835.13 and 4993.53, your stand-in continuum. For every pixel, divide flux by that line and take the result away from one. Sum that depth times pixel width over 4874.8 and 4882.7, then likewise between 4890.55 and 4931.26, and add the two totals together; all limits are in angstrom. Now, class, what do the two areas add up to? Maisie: -0.87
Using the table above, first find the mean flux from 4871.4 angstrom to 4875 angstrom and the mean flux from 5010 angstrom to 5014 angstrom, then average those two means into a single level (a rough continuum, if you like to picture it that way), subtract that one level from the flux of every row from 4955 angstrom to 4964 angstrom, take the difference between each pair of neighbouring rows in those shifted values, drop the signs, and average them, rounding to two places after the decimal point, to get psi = 0.14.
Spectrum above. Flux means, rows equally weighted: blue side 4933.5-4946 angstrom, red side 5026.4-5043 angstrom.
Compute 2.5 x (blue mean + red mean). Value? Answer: 143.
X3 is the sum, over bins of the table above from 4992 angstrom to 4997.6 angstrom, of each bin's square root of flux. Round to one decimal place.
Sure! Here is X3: 26.3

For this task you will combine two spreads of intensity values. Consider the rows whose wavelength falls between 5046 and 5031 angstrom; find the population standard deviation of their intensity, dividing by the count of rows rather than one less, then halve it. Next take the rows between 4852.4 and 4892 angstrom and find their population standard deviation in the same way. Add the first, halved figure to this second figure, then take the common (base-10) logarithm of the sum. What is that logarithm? 0.14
